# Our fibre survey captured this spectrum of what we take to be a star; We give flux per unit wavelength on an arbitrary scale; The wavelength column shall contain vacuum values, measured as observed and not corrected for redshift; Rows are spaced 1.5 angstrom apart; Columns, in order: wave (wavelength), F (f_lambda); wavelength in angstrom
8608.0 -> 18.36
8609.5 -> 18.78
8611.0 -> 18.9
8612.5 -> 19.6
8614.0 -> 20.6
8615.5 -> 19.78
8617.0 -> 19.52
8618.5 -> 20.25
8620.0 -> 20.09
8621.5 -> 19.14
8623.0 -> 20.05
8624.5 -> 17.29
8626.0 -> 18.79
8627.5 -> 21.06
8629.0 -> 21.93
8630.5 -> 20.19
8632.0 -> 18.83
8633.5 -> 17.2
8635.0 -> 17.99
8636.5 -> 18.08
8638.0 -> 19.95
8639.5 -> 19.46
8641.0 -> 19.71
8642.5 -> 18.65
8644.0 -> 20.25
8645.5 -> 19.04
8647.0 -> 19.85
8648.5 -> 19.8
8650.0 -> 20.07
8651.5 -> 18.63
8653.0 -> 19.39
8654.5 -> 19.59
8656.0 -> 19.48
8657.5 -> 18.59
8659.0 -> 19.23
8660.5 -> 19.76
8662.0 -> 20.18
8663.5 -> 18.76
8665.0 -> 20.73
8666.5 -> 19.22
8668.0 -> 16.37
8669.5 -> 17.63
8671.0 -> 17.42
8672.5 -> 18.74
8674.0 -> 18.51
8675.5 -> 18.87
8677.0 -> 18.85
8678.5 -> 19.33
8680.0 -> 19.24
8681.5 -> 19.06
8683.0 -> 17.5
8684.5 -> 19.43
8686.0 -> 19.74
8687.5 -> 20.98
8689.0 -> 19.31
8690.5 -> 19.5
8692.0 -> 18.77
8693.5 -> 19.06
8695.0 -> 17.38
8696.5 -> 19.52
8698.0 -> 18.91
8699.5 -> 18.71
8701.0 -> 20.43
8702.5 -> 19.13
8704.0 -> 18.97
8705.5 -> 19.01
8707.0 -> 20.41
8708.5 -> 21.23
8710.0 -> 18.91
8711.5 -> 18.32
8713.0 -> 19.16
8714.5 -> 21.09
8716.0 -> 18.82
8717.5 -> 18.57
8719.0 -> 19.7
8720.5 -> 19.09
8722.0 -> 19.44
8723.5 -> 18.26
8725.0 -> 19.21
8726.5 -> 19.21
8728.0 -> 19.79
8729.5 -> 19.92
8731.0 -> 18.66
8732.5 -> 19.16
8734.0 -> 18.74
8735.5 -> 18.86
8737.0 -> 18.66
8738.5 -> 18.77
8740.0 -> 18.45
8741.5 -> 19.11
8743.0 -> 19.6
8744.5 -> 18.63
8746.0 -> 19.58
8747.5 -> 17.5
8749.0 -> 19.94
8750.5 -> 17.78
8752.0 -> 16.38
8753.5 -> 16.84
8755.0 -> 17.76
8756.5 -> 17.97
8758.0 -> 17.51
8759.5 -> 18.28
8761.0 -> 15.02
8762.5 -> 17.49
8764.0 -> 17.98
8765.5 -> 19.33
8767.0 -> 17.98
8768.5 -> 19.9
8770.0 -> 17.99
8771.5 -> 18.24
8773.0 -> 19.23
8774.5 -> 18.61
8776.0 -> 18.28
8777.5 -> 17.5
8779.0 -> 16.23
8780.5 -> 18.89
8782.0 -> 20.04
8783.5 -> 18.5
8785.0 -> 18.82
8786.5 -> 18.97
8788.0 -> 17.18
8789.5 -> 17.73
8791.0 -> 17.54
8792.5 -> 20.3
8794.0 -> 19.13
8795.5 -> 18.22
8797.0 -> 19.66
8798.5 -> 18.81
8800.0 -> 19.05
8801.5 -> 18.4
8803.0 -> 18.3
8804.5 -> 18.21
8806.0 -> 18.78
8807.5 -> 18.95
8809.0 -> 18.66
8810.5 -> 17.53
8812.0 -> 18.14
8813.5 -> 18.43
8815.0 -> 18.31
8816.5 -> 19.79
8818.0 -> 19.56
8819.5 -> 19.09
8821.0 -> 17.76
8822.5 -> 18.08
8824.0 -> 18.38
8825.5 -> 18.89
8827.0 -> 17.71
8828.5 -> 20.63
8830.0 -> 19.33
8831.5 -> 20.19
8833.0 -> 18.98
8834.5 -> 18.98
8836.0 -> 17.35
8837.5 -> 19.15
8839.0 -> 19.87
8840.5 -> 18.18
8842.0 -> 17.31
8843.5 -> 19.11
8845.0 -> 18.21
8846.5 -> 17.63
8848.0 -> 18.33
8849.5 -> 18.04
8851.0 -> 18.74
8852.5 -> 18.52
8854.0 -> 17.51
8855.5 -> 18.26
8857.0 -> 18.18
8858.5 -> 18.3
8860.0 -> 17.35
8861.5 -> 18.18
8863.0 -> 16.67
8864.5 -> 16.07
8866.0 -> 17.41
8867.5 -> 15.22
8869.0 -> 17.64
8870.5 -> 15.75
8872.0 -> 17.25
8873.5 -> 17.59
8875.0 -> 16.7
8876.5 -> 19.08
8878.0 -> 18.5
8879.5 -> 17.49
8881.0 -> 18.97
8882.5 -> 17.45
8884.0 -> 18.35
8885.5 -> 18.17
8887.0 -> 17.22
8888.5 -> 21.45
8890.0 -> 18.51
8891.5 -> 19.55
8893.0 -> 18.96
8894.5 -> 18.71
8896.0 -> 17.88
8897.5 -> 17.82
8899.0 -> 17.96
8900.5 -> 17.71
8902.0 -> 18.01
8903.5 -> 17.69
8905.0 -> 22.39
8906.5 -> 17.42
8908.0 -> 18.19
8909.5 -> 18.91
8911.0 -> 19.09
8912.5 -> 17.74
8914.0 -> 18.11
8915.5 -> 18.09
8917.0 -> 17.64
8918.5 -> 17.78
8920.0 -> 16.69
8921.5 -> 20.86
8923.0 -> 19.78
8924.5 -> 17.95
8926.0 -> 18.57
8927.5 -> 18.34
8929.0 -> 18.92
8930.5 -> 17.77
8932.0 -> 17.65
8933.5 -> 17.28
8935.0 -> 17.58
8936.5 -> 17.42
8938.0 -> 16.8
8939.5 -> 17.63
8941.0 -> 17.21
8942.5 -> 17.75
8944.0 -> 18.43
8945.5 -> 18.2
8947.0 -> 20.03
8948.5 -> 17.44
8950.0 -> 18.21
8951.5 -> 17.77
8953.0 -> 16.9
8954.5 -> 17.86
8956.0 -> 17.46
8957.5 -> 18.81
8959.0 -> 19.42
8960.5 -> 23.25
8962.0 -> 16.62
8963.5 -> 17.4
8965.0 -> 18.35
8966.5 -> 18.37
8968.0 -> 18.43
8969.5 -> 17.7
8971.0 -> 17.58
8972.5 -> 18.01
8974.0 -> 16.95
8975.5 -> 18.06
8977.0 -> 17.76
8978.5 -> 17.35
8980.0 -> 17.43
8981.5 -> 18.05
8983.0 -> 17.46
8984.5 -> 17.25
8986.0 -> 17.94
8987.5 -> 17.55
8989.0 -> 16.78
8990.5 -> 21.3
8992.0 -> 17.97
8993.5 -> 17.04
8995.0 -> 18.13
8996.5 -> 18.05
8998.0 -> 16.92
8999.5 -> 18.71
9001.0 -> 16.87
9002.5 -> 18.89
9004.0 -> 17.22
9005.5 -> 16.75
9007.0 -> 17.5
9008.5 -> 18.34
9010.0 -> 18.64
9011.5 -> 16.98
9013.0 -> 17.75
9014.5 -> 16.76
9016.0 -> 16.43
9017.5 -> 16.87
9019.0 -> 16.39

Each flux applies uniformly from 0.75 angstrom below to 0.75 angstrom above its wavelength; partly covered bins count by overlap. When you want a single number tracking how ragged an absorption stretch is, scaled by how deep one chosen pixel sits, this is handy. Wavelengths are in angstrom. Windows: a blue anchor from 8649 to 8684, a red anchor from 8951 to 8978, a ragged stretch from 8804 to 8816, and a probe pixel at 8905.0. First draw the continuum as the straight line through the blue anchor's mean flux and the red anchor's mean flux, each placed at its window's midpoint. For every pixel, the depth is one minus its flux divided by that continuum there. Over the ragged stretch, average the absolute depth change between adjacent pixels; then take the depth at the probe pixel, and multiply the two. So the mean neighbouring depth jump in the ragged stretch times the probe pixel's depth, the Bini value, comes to -0.0055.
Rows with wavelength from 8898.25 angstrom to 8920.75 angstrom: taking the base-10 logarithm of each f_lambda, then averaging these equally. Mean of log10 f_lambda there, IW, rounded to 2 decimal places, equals 1.26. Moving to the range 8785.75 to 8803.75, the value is 1.27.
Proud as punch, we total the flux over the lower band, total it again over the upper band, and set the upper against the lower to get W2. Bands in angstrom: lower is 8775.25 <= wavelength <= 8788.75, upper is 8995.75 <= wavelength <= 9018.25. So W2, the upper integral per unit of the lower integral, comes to 1.6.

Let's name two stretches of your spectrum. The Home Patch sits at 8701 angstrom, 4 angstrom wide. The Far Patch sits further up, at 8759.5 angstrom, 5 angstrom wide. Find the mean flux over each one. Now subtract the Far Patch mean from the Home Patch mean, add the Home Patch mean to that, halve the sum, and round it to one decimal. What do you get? 11.0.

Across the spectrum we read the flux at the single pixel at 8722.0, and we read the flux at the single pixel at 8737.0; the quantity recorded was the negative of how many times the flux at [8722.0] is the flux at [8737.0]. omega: -1.04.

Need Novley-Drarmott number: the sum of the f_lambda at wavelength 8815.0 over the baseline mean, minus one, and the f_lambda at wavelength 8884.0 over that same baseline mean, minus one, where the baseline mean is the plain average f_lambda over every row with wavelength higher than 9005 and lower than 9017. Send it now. 0.11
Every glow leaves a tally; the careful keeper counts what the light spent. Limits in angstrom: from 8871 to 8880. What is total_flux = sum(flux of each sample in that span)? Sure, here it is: 107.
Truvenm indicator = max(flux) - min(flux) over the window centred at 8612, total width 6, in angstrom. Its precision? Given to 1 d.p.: 1.8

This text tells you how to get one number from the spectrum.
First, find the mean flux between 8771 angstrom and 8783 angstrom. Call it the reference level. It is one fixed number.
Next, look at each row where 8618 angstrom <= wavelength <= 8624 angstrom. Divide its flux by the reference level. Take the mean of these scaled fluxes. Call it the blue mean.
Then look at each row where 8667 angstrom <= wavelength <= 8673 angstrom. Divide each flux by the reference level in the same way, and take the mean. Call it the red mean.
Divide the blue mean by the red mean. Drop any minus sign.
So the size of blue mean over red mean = 1.13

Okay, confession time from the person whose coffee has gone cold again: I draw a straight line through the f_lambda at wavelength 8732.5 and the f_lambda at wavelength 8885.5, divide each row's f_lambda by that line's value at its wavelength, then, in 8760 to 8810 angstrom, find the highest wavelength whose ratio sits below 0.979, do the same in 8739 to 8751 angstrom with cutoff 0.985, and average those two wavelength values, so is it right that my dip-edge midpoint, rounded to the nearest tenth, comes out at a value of 8777.5 angstrom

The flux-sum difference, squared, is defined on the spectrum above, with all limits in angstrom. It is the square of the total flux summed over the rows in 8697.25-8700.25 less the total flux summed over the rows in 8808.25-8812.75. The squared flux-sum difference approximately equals 279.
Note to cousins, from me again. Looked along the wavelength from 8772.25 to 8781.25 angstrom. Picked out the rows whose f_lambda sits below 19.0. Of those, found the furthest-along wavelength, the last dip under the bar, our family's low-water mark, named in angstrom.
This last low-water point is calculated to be 8780.5 angstrom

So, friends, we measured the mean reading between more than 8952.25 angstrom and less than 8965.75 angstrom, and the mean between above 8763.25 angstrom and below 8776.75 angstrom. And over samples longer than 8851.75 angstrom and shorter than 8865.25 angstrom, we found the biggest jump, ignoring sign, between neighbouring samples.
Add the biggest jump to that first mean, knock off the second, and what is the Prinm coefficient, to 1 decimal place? 1.3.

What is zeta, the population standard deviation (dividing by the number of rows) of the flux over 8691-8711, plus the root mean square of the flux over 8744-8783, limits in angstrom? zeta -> 19.1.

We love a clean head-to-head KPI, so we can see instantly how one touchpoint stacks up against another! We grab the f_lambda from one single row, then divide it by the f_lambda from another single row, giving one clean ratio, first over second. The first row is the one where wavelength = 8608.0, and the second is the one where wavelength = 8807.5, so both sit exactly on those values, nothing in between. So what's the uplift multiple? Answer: 0.97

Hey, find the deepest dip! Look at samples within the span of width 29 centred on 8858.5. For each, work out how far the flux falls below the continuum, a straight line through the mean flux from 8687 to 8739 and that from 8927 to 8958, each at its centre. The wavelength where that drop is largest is 8867.5 angstrom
